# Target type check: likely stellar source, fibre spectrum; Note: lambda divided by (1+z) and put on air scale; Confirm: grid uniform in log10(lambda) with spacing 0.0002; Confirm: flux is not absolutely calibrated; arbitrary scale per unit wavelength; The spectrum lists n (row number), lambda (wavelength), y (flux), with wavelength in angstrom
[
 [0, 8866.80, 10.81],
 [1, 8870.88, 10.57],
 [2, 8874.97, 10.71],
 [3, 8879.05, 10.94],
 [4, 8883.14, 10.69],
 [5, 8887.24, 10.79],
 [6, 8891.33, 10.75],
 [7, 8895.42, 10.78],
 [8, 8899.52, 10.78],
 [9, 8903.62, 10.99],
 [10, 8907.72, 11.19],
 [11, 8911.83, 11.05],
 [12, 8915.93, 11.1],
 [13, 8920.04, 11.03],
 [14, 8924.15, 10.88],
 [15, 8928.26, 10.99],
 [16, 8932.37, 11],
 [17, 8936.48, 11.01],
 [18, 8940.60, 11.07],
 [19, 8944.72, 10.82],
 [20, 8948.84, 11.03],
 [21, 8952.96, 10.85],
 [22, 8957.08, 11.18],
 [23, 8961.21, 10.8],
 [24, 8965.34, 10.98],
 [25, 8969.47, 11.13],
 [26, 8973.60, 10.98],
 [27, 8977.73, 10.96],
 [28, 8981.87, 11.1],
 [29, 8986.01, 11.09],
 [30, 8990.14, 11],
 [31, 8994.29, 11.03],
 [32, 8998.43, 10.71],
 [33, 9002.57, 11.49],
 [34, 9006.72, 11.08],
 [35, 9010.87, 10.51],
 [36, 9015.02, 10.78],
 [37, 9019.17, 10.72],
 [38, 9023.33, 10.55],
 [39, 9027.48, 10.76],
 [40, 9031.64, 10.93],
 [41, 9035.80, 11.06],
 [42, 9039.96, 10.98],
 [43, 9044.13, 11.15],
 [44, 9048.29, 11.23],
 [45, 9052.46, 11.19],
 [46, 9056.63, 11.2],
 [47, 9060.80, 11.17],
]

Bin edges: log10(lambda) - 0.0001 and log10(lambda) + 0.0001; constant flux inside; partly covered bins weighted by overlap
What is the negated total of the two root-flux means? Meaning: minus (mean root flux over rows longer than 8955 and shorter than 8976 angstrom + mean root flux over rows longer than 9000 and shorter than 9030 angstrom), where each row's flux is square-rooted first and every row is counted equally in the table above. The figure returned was -6.61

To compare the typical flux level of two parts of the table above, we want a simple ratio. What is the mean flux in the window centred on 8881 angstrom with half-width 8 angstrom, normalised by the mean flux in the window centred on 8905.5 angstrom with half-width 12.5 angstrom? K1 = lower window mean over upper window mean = 0.98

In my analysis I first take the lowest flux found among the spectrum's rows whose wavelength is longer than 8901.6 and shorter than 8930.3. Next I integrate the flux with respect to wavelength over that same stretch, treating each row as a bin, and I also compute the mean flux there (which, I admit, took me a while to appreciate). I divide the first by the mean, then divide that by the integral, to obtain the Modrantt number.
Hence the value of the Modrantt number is 0.0031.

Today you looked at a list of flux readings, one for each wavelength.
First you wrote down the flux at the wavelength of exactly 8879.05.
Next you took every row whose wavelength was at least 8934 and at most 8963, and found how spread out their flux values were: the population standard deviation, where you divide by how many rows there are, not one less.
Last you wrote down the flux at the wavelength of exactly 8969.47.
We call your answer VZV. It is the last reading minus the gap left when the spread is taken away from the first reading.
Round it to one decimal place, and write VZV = 0.3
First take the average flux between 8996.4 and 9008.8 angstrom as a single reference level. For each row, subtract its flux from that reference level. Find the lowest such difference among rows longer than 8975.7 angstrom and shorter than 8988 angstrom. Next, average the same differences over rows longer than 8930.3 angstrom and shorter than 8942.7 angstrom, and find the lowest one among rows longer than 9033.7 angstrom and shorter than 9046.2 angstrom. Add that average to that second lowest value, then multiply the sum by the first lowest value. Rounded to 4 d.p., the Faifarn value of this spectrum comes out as -0.0001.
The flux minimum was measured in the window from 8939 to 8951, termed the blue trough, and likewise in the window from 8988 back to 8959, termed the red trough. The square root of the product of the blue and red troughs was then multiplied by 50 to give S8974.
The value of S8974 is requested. 540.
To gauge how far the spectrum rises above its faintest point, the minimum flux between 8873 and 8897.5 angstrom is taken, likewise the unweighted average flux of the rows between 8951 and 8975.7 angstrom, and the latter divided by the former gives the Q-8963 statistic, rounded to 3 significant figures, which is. 1.03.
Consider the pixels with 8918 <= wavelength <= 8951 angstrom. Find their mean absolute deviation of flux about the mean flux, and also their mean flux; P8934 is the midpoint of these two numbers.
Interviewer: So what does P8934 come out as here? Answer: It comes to 5.52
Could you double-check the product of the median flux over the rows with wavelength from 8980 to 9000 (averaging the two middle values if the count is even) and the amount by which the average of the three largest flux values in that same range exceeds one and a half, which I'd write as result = 106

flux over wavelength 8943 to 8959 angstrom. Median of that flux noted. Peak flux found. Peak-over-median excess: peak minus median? 0.24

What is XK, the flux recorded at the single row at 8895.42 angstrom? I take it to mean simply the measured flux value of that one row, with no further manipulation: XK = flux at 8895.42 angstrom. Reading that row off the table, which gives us 10.78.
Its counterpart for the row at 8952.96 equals 10.85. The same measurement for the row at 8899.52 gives 10.78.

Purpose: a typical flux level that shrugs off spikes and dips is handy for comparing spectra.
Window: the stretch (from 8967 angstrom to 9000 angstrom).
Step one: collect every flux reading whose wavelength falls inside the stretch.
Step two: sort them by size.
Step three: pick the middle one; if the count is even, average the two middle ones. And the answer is 11.0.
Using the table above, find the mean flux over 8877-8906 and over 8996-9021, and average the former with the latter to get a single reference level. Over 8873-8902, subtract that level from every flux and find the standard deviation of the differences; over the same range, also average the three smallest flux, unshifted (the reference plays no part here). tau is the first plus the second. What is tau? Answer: 10.8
